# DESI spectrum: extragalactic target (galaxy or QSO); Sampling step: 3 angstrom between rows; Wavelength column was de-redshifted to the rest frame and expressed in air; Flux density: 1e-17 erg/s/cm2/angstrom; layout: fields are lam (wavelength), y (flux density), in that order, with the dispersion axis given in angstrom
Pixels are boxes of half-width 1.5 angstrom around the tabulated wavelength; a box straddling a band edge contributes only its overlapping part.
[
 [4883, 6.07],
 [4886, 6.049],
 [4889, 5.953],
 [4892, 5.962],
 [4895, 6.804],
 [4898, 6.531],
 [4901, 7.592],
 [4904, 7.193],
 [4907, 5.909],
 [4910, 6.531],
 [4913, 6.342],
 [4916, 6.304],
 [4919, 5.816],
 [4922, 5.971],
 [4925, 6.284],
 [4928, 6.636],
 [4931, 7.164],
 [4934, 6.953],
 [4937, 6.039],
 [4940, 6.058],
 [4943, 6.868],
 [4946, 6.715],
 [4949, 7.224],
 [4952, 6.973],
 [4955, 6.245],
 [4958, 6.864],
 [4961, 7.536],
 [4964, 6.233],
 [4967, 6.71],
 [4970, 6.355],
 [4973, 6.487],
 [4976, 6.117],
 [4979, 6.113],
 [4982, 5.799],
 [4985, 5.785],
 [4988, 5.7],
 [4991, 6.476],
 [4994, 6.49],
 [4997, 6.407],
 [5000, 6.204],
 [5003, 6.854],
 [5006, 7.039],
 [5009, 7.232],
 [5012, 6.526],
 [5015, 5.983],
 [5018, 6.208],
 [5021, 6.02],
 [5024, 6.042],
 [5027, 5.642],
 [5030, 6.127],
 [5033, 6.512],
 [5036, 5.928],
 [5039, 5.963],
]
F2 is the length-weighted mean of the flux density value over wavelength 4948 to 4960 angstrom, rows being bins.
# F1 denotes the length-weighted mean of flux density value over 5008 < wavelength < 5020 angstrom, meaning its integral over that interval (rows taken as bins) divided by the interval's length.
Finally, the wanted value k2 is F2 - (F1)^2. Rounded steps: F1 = 6.4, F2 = 6.84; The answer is -35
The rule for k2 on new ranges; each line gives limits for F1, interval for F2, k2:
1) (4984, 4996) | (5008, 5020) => -31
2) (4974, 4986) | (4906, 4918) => -30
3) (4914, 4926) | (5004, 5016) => -30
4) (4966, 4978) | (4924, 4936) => -34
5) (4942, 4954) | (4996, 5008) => -41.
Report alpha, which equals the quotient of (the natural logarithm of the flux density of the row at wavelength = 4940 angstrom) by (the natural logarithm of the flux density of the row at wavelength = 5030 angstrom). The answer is 0.99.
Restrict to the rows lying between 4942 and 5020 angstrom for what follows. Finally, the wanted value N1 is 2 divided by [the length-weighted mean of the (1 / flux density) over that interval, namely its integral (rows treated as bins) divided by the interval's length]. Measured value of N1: 12.9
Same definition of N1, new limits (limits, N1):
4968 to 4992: 12.2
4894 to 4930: 12.9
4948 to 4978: 13.3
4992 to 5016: 13.2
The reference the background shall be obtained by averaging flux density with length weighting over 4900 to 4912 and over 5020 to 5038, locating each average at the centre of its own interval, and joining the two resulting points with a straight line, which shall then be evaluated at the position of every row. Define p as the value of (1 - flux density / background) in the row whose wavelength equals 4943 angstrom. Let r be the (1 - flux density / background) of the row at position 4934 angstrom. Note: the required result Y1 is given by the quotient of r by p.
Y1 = 1.1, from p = -0.05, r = -0.05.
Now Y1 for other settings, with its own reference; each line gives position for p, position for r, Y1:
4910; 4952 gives -2.5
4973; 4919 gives -6.9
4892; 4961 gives -1.3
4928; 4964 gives -21.5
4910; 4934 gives -1.8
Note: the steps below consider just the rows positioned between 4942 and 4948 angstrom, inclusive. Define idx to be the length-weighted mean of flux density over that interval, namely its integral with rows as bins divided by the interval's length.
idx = 6.82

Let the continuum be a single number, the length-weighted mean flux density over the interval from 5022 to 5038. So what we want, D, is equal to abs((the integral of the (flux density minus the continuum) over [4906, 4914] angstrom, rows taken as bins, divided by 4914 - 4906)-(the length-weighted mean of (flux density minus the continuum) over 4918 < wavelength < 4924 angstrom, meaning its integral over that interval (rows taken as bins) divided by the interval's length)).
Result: 0.35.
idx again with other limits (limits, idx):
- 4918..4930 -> 6.23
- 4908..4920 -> 6.25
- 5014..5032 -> 6.02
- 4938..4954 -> 6.73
